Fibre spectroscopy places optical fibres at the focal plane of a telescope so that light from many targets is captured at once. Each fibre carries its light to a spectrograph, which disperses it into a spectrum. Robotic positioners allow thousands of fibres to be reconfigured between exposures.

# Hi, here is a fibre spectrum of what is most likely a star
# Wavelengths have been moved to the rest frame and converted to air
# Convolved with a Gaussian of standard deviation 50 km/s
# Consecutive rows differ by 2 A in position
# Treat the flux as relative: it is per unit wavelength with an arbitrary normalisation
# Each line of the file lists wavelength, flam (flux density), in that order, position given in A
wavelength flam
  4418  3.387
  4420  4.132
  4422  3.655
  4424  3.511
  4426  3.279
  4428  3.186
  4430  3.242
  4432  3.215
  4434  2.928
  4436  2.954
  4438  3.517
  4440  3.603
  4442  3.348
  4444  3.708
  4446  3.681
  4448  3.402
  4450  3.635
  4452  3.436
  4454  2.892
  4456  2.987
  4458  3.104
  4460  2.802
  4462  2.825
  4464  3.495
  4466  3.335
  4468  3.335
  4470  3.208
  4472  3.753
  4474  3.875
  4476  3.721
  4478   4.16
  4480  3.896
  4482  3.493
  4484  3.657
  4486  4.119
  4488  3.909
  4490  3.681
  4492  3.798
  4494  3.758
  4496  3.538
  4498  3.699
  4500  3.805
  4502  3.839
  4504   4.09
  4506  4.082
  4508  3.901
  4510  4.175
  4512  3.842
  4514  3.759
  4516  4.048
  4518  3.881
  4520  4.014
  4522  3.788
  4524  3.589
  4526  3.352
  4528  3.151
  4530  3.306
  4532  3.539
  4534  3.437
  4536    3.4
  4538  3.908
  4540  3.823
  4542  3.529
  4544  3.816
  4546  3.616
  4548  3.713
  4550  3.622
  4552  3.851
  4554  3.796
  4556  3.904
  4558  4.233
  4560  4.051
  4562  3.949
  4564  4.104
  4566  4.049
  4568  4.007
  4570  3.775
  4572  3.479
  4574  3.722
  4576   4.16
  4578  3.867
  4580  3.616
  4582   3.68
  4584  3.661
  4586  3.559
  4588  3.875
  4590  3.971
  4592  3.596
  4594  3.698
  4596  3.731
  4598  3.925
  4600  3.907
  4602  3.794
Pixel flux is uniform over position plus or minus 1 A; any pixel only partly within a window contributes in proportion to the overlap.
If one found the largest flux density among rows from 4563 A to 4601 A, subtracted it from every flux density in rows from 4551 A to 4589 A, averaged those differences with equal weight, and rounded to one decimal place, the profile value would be -0.3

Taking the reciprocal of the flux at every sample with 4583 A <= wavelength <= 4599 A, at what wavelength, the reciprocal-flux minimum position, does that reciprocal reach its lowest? 4590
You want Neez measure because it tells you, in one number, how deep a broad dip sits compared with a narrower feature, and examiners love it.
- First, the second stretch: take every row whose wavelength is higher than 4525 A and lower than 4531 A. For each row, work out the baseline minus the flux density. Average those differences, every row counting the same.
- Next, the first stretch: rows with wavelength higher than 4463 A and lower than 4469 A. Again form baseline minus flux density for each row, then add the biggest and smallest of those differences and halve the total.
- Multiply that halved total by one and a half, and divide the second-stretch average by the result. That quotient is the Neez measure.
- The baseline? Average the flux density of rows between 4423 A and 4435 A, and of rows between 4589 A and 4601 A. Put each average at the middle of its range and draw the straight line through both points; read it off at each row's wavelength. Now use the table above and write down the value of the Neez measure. -3.39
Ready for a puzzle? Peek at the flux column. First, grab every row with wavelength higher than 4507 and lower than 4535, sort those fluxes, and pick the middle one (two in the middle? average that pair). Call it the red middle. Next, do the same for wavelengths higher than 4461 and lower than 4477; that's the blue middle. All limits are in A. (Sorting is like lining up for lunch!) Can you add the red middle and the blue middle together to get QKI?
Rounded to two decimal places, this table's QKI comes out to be 7.19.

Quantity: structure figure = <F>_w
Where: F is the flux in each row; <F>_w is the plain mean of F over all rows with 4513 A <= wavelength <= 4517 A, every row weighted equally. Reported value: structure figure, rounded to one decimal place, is 3.9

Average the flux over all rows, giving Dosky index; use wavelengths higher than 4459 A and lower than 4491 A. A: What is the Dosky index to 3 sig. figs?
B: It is 3.58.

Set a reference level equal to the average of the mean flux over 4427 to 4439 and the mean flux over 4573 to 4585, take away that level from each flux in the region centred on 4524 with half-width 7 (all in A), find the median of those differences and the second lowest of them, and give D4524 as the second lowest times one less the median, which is -0.15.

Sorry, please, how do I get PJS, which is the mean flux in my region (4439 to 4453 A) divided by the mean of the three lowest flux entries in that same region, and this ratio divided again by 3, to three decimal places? 0.348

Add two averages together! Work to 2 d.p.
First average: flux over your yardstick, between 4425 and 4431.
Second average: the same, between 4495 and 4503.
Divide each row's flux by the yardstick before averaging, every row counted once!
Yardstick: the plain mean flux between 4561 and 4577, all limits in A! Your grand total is 1.78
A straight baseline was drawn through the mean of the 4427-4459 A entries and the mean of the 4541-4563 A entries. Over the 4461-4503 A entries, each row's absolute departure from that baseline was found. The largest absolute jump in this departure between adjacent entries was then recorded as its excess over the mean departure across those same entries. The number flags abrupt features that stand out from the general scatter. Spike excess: 0.21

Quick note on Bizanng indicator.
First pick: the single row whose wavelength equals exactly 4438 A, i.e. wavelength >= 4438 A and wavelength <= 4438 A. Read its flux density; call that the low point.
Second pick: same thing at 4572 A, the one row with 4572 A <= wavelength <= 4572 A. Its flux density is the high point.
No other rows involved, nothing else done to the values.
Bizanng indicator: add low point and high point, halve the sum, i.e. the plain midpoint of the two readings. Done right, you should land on 3.50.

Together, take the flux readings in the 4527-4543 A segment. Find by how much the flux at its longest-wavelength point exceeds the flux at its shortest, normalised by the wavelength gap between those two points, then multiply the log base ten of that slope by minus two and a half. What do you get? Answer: 3.9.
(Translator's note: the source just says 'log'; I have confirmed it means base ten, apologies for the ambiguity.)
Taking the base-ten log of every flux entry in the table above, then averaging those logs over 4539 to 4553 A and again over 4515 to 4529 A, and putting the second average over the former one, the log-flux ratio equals 0.99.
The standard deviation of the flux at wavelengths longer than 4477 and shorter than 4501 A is 0.20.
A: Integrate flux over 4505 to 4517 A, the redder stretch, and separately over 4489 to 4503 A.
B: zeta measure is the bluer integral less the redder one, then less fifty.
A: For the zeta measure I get -45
